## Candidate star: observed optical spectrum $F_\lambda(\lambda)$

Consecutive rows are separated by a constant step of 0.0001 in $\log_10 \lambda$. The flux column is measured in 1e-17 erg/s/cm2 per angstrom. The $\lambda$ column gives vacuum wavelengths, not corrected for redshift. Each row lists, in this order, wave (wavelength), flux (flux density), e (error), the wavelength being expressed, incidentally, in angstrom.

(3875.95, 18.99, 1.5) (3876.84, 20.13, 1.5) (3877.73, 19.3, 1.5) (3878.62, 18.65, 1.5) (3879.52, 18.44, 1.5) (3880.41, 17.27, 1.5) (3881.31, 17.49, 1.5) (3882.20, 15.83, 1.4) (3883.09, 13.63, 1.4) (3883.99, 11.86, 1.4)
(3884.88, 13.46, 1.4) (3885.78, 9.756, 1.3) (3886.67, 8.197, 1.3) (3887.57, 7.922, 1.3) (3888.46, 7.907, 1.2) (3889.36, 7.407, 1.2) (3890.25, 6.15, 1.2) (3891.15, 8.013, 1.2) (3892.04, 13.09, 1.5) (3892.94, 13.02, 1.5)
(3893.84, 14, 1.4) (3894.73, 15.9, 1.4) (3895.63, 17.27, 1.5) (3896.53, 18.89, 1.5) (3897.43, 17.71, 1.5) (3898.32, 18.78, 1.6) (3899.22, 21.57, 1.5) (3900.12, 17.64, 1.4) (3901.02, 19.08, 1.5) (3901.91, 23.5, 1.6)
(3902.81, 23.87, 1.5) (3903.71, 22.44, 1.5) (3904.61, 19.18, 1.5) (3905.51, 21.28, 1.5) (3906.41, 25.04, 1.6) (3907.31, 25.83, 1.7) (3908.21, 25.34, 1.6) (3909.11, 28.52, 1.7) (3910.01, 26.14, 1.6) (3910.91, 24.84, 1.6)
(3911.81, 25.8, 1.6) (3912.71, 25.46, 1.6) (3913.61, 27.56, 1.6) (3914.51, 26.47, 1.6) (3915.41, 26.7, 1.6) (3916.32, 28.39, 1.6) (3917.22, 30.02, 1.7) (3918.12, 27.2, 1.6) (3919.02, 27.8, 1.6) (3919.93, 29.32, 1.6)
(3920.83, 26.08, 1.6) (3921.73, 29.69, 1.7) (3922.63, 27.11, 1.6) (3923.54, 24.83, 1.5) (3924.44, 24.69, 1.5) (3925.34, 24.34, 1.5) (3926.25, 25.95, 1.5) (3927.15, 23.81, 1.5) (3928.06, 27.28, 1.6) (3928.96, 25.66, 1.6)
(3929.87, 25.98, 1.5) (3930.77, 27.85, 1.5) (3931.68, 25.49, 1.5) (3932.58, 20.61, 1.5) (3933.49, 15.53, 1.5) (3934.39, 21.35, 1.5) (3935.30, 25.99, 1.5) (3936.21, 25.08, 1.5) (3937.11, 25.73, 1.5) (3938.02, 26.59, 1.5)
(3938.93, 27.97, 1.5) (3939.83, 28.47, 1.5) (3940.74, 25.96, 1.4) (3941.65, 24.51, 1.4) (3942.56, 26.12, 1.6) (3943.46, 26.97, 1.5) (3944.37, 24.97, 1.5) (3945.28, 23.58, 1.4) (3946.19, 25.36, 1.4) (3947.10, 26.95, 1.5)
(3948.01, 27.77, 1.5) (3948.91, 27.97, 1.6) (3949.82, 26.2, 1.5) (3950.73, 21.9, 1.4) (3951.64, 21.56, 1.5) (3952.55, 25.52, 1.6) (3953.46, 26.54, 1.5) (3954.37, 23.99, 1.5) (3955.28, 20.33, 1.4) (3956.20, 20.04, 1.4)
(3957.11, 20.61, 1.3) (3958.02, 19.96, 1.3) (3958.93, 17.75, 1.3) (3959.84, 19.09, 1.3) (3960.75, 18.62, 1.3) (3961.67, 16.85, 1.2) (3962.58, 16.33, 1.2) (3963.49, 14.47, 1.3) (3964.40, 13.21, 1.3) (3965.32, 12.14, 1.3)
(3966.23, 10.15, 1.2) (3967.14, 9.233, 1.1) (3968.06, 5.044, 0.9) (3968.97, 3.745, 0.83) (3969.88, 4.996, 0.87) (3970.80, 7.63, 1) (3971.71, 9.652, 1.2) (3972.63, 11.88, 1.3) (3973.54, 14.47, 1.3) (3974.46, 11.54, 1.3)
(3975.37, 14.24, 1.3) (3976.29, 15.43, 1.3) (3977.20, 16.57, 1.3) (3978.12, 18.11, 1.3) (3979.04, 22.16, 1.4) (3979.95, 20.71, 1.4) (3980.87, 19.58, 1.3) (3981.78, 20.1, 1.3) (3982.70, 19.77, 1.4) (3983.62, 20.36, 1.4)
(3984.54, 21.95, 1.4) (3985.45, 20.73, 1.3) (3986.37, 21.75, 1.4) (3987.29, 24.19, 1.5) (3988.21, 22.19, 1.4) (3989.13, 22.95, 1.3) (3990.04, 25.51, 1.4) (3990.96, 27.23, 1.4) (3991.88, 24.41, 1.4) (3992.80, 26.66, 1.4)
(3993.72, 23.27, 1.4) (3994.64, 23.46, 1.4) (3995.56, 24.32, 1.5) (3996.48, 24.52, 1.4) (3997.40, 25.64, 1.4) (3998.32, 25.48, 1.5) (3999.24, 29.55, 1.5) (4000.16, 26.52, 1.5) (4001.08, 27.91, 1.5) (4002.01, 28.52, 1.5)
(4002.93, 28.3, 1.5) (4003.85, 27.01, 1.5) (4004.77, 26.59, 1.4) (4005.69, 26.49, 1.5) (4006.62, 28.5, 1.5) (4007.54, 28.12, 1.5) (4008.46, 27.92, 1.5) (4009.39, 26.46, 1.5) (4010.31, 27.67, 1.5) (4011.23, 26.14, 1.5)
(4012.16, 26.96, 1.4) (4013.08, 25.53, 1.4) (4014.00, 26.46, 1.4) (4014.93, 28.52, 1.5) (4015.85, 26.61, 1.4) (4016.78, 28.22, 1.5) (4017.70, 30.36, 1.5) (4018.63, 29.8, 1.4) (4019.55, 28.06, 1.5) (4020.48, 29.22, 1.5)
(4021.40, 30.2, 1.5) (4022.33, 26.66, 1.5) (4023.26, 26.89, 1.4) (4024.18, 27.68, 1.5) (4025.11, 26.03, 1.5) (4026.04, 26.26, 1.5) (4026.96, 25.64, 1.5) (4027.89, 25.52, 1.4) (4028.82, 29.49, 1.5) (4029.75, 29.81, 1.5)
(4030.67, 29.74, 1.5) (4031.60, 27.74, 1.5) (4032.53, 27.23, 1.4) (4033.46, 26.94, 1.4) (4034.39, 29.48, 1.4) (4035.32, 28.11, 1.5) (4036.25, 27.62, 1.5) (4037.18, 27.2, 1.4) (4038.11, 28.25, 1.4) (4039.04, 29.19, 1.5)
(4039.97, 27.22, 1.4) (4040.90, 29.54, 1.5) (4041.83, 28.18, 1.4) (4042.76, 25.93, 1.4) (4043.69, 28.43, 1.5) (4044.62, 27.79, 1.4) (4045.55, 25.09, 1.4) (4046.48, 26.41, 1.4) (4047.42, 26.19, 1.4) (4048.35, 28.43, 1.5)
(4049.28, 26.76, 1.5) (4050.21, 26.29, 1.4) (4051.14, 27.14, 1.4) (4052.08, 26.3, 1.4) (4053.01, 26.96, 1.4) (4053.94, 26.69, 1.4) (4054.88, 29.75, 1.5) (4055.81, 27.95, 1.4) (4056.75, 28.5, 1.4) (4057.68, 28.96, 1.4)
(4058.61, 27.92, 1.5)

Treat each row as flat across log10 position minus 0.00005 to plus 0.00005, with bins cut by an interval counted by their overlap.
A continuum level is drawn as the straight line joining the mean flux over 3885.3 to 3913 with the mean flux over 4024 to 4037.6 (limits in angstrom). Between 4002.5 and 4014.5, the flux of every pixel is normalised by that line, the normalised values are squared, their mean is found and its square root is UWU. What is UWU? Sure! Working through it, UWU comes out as 1.04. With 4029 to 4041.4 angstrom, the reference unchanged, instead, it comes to 1.01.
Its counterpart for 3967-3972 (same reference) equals 0.31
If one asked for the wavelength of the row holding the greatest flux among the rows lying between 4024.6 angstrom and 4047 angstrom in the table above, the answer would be 4029.75 angstrom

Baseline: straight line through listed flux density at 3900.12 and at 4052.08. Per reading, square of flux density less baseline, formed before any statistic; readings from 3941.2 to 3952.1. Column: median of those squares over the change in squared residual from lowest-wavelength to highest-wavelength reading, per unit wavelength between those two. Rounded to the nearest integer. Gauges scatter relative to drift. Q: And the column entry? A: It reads -15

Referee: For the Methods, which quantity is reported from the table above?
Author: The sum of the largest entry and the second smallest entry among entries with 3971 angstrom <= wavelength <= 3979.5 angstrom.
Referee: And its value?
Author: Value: 34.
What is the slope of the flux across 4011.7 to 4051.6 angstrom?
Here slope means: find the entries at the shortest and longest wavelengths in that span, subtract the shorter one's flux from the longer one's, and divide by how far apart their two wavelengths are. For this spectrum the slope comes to 0.00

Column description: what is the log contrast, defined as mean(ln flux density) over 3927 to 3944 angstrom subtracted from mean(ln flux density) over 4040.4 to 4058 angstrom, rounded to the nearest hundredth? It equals 0.10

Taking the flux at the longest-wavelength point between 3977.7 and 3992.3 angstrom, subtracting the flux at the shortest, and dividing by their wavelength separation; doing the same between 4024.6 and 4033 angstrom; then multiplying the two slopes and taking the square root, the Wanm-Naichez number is 0.27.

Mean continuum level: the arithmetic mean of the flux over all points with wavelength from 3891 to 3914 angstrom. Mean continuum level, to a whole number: 21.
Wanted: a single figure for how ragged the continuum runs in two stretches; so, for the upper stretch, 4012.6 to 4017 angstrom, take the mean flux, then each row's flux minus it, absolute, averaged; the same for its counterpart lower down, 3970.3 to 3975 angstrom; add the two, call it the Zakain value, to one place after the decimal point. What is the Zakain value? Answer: 3.0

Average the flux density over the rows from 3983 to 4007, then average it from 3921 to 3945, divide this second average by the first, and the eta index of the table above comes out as 1.0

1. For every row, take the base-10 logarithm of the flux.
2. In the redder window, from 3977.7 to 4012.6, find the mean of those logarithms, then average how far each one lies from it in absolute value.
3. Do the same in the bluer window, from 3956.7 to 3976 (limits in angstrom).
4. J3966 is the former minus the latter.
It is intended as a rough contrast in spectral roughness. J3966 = -0.11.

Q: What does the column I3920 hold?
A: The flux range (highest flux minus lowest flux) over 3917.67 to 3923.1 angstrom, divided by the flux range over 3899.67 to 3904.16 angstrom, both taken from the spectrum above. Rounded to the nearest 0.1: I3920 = 0.6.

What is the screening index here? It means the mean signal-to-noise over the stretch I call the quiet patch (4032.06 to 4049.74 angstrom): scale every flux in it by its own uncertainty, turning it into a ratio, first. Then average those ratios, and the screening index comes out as 19.2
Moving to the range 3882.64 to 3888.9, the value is 7.8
